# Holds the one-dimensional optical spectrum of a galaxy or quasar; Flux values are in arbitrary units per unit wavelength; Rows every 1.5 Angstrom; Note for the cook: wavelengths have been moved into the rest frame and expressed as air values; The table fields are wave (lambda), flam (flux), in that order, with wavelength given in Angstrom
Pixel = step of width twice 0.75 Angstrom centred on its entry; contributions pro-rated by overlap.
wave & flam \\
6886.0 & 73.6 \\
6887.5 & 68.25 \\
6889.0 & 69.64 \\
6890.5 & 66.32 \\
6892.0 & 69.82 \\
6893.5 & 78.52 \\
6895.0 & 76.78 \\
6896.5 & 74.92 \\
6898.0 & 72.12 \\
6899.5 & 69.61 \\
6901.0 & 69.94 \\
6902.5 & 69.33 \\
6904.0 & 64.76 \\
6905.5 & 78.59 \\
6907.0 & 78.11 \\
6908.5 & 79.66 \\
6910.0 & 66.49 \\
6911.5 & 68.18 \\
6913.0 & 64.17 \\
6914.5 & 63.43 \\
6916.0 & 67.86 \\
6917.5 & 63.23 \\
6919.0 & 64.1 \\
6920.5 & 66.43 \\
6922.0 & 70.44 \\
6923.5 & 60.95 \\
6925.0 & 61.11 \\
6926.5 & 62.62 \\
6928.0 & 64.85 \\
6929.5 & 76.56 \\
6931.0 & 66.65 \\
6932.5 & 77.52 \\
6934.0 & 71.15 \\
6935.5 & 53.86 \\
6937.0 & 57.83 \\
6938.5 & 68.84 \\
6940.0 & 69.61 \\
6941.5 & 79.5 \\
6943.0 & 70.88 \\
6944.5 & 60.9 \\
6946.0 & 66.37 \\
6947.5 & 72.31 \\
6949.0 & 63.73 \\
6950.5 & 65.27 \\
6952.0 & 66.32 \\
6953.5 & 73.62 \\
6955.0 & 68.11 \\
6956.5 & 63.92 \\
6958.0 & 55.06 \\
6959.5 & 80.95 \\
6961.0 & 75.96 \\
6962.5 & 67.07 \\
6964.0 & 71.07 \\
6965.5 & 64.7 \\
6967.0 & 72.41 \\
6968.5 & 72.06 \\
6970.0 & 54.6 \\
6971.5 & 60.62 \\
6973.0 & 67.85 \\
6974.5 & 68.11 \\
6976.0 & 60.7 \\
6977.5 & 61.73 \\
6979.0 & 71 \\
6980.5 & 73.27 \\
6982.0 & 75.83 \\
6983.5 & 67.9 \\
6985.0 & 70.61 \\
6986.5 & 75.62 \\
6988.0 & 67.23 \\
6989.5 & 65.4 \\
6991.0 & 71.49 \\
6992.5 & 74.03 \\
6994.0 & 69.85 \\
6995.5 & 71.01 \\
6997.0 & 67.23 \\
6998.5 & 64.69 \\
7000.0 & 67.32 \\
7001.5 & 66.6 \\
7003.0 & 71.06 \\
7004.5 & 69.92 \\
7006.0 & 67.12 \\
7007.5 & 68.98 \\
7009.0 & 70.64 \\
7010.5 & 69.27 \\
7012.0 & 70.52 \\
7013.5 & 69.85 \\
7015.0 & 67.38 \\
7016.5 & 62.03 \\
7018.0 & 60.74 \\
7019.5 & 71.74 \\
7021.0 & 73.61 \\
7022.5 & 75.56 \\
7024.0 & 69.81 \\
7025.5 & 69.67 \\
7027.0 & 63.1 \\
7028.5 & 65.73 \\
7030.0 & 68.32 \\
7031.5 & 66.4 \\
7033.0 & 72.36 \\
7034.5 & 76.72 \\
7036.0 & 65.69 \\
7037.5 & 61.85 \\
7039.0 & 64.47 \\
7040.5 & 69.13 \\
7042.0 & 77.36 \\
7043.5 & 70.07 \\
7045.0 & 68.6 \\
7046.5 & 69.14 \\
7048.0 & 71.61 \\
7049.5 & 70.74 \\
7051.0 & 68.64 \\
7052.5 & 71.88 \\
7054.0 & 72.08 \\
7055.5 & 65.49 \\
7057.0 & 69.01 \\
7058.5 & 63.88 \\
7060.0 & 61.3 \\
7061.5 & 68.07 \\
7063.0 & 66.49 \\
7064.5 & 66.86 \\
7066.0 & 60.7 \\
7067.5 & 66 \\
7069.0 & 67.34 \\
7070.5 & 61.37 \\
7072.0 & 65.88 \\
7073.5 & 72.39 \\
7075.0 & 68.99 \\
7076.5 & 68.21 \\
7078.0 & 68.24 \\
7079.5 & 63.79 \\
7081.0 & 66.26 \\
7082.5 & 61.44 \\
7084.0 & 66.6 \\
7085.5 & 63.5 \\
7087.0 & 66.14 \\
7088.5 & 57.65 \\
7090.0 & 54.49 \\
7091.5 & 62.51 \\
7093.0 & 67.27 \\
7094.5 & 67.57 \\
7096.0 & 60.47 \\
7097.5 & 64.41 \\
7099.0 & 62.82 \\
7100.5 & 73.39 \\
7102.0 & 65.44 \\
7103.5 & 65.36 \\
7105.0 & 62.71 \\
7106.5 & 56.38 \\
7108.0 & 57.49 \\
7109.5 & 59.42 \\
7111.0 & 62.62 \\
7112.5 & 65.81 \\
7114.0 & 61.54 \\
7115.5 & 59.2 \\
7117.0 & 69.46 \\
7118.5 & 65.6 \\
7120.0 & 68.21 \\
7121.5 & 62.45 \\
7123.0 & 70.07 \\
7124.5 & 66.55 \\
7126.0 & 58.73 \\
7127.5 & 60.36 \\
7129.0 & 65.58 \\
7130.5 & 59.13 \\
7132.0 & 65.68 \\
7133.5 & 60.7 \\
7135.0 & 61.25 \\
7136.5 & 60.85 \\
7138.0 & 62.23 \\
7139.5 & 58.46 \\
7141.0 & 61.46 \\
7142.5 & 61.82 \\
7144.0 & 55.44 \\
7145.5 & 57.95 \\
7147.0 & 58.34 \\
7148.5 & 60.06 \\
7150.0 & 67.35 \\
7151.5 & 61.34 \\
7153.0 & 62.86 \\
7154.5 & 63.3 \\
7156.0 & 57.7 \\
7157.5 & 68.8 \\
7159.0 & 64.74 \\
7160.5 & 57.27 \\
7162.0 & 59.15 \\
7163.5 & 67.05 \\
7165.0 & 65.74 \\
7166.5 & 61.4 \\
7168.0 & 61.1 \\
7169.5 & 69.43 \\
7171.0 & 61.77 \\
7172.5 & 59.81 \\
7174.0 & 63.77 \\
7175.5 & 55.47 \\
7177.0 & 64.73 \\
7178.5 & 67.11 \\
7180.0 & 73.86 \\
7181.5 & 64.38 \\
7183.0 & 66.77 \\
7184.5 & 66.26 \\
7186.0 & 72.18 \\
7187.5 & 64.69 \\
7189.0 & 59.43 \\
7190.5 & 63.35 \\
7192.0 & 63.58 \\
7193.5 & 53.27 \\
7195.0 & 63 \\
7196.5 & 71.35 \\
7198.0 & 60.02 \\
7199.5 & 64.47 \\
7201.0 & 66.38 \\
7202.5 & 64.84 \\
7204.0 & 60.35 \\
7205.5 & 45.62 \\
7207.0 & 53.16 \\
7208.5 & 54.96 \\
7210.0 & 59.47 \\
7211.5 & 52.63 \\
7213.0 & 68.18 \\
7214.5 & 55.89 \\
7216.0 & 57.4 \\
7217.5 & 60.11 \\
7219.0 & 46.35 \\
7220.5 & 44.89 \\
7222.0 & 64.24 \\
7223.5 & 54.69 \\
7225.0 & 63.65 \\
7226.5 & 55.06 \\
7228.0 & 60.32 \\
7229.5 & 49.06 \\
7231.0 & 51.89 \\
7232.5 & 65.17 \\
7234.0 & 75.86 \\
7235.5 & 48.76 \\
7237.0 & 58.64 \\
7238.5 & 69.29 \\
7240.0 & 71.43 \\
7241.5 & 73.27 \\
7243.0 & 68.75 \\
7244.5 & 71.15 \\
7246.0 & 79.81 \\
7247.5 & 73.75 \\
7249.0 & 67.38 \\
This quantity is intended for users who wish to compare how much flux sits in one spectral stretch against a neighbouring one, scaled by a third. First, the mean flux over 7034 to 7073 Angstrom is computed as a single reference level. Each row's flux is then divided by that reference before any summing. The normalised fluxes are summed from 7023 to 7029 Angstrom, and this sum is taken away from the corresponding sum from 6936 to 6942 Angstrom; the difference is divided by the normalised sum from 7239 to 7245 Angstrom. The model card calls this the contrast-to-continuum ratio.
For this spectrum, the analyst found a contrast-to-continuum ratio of 0.03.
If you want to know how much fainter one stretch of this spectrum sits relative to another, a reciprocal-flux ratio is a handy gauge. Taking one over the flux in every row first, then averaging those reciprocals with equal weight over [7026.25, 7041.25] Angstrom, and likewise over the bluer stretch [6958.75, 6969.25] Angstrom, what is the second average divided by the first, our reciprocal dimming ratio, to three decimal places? 0.936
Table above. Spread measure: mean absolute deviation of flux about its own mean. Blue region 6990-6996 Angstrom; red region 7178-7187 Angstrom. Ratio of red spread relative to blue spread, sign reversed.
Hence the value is -2.5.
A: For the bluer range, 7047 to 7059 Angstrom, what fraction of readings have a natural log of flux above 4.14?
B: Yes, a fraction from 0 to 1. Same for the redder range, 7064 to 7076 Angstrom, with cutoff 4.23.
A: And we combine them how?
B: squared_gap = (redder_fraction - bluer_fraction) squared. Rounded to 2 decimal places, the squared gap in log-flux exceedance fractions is 0.56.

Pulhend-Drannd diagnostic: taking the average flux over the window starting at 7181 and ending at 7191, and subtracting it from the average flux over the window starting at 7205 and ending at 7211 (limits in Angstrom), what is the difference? -12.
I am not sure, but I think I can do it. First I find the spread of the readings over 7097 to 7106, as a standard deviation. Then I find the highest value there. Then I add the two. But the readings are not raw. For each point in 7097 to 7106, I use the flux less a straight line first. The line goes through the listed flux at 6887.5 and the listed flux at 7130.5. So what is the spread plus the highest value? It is 17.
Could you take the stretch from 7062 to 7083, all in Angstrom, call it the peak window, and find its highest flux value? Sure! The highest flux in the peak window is 72.39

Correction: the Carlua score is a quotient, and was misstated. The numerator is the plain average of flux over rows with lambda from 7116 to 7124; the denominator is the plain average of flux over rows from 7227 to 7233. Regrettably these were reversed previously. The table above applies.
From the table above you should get 1.19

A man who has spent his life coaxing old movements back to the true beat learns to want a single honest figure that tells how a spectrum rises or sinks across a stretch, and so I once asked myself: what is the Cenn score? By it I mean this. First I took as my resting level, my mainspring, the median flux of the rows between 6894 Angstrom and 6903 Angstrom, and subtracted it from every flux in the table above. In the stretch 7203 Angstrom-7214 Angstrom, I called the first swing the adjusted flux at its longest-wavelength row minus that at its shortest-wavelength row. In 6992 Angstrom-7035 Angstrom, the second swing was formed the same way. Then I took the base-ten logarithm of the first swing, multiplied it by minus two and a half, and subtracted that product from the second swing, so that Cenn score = 5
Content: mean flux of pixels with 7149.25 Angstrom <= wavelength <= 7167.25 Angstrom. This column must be 63.1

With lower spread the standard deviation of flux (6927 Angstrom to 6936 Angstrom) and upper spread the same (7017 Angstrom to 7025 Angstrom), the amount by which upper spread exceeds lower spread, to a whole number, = -3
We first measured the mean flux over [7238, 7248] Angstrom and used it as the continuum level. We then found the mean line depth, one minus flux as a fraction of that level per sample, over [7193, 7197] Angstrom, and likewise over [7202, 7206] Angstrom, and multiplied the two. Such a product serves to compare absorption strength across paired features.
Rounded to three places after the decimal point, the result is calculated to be 0.029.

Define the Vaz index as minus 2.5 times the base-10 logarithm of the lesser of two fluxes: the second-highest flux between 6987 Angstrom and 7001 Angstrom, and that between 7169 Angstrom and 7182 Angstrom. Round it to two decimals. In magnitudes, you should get -4.60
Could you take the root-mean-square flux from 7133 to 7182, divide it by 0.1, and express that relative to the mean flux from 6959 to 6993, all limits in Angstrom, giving 9.0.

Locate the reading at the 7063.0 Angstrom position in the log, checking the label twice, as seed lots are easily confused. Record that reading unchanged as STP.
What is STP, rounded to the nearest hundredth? 66.49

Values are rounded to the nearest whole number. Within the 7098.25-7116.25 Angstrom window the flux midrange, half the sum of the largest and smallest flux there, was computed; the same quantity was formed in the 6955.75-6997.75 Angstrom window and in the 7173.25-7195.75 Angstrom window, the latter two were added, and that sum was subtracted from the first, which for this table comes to -66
